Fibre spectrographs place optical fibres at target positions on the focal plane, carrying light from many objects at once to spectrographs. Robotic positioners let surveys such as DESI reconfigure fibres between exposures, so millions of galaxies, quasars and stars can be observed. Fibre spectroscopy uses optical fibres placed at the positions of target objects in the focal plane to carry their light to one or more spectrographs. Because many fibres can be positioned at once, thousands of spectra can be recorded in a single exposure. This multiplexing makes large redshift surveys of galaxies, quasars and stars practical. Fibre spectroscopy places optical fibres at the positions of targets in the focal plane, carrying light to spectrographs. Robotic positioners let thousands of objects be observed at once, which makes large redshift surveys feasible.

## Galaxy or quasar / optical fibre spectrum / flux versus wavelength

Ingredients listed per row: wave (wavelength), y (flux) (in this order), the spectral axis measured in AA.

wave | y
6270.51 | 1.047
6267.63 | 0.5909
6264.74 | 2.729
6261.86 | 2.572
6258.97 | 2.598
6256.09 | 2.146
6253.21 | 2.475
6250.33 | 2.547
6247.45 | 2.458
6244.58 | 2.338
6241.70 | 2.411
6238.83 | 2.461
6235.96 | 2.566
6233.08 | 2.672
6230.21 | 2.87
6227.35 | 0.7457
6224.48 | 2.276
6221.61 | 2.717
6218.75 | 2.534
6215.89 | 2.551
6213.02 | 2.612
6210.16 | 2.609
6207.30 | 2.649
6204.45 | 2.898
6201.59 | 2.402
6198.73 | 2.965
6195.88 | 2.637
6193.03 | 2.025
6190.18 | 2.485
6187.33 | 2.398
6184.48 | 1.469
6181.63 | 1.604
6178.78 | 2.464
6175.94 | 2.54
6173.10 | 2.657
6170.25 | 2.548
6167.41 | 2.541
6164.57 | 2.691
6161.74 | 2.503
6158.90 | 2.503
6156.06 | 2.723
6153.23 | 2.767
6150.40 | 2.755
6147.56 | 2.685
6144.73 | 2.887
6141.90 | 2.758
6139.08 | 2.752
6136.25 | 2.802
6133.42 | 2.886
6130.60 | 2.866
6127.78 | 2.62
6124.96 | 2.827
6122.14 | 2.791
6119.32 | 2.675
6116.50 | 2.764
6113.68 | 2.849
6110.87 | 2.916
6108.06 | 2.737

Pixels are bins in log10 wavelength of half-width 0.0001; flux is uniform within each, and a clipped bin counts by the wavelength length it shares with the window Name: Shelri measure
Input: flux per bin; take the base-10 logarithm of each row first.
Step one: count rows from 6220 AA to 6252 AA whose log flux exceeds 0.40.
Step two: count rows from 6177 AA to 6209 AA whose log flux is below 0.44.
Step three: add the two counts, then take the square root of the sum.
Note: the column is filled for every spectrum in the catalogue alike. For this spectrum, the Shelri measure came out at 3.7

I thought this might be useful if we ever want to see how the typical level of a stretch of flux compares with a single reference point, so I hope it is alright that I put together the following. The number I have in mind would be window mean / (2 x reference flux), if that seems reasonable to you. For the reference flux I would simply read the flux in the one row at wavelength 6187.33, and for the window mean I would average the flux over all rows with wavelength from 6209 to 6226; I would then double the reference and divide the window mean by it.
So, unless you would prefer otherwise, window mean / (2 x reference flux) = 0.53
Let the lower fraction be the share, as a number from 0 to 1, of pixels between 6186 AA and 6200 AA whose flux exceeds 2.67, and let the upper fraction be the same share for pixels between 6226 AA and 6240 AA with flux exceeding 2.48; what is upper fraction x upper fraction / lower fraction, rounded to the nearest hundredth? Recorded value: 1.80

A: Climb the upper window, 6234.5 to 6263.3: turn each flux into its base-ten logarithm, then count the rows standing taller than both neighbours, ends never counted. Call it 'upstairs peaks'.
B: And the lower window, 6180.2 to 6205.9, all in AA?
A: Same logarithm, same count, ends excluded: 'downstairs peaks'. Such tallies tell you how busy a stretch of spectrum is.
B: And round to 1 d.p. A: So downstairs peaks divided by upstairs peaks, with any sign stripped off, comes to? 1.0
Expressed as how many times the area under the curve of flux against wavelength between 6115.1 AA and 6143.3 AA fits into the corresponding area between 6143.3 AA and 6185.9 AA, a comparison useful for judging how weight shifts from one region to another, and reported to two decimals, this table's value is 1.35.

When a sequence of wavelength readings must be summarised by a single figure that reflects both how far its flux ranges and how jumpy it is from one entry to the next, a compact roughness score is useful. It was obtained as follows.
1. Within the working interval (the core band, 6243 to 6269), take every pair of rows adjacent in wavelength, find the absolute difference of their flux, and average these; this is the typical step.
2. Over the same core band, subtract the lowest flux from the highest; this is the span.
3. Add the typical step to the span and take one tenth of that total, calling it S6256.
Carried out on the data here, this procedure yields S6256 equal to 0.26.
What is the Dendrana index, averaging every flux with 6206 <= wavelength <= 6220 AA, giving 2.59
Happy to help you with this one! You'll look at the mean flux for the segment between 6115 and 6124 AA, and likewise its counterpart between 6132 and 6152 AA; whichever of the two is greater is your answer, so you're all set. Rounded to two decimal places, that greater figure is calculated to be 2.79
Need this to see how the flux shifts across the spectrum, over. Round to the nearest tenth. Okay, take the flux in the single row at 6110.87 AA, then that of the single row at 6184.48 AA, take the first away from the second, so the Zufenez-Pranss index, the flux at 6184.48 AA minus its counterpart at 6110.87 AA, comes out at -1.4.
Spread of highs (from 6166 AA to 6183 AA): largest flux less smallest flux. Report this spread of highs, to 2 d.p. 1.05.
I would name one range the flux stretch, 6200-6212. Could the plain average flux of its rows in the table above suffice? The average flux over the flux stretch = 2.64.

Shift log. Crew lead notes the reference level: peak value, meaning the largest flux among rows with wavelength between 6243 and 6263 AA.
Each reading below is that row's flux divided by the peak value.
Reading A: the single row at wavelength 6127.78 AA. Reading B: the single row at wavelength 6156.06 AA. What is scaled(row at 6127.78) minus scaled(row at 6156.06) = -0.04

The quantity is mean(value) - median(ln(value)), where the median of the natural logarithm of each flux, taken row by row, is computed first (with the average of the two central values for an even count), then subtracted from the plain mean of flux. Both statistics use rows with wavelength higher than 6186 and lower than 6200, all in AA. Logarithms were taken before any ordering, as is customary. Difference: 1.59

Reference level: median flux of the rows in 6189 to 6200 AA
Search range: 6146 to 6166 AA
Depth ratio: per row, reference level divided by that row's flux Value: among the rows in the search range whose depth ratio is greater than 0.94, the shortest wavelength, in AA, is 6147.56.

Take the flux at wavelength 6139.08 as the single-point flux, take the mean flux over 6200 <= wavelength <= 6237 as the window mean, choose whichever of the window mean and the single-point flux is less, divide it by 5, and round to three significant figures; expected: 0.494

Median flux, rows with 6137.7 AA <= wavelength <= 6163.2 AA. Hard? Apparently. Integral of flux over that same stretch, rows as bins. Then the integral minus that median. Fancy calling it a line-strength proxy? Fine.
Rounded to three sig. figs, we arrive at 66.2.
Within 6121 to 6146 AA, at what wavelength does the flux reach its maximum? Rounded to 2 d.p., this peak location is 6144.73 AA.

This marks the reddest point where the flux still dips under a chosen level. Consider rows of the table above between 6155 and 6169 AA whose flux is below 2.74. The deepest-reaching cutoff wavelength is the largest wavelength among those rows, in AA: 6167.41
